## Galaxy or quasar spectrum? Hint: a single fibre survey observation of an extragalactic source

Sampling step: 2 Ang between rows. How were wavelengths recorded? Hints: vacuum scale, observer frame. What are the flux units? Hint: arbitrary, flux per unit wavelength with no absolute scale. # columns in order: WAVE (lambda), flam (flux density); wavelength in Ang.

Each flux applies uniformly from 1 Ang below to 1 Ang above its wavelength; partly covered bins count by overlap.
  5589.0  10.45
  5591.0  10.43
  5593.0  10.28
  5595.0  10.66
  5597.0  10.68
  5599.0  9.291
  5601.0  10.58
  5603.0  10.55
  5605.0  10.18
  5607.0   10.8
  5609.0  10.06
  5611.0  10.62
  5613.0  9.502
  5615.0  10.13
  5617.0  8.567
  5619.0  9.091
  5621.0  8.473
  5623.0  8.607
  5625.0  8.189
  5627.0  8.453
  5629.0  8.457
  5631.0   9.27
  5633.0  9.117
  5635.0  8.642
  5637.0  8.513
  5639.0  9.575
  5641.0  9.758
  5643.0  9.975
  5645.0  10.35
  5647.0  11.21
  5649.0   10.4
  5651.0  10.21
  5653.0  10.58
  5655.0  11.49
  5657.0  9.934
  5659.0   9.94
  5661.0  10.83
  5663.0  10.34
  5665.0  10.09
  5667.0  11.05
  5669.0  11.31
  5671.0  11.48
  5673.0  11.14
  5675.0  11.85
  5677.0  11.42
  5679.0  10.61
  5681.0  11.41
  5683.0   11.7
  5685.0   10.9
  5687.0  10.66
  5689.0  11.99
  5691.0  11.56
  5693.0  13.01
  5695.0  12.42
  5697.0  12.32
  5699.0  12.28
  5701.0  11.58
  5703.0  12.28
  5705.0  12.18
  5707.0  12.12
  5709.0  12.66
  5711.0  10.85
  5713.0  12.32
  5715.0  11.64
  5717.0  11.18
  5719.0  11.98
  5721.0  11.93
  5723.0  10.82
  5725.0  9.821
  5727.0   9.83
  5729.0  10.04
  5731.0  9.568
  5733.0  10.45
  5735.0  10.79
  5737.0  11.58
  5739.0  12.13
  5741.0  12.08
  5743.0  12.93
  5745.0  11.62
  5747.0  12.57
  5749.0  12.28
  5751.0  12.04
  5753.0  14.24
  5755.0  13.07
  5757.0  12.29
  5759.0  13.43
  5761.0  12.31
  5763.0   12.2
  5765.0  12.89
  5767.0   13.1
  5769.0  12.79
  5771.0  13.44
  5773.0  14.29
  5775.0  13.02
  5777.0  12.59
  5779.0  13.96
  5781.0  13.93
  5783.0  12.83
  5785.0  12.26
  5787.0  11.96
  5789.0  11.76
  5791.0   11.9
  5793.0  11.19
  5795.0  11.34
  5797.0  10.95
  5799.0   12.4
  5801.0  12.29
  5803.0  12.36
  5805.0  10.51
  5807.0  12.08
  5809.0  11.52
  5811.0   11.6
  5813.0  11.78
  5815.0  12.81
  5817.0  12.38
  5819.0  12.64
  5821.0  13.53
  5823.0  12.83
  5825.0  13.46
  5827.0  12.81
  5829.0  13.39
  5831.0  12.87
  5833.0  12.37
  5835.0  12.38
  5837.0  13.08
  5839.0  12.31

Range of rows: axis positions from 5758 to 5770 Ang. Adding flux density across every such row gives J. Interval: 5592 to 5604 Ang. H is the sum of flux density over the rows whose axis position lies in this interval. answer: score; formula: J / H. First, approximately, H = 62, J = 77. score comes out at 1.24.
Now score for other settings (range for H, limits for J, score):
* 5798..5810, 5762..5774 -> 1.11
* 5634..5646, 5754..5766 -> 1.34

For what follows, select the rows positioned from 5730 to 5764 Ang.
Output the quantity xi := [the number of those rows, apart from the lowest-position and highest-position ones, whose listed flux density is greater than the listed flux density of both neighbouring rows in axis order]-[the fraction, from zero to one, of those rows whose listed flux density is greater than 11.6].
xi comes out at 4.24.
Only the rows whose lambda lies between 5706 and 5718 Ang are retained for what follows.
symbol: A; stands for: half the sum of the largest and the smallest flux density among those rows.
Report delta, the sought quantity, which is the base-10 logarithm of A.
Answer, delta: 1.07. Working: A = 12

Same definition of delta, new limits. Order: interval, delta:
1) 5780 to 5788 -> 1.11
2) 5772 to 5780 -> 1.13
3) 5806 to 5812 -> 1.07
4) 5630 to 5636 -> 0.95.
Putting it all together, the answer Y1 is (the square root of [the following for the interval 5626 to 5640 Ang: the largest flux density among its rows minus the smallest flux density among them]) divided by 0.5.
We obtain 2.1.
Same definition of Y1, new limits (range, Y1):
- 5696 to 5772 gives 4.3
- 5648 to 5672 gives 2.5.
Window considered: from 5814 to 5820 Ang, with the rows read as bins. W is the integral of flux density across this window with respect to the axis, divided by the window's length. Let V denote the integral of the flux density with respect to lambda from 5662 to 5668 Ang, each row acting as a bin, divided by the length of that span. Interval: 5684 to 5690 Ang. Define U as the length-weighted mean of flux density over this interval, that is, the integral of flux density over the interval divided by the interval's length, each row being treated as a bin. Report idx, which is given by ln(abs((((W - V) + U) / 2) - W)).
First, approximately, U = 11.2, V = 10.5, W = 12.6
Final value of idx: 1.79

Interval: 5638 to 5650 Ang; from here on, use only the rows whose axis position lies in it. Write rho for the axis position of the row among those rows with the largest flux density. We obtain 5647.0 Ang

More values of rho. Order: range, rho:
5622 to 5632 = 5631.0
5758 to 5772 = 5771.0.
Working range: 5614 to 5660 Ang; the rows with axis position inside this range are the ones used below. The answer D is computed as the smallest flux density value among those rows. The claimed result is 8.189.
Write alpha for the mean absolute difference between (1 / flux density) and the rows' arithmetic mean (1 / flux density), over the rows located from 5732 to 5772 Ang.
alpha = 0.0044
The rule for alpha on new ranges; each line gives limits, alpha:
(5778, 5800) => 0.0051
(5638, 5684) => 0.0052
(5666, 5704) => 0.0037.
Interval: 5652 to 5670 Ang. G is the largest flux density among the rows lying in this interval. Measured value 11.49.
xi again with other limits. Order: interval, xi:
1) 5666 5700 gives 4.59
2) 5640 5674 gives 4.00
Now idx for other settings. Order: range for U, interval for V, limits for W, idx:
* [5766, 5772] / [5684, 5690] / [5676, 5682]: 1.53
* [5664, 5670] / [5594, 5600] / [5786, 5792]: 1.73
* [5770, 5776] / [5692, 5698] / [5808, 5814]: 1.67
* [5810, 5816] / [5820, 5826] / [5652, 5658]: 1.78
